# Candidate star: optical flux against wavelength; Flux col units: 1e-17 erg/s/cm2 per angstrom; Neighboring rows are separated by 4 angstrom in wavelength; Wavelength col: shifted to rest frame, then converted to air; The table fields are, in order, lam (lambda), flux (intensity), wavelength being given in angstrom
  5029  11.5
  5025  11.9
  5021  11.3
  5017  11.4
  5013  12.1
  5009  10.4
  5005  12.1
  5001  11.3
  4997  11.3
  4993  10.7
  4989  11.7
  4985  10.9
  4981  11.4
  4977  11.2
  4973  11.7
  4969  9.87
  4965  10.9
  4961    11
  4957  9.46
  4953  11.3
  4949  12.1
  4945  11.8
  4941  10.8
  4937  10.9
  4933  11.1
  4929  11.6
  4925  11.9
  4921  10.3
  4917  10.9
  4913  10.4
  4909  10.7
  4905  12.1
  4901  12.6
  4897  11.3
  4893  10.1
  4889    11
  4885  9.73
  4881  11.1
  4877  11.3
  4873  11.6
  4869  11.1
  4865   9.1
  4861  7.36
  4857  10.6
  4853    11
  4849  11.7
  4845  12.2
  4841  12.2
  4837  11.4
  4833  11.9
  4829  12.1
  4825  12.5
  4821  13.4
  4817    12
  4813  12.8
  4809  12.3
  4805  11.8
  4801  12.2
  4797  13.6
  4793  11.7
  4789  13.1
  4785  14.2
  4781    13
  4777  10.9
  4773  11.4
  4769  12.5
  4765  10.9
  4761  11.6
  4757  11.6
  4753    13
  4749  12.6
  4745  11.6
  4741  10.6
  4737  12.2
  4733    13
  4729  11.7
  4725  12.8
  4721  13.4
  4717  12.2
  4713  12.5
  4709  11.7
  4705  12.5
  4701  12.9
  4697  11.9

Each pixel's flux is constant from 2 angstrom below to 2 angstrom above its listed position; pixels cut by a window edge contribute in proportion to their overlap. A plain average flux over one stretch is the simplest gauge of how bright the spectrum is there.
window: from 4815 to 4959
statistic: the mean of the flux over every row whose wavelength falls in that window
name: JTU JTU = 11.2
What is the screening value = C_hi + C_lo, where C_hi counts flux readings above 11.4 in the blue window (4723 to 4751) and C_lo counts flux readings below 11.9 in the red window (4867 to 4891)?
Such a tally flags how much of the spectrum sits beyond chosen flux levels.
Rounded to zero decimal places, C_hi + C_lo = 12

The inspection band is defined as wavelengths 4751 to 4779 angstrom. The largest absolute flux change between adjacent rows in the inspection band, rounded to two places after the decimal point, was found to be 1.60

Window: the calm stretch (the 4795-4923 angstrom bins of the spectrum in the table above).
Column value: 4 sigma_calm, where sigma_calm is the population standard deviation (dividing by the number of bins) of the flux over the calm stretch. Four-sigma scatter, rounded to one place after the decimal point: 4.9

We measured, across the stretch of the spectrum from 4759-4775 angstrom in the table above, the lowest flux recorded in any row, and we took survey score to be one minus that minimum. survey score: -9.9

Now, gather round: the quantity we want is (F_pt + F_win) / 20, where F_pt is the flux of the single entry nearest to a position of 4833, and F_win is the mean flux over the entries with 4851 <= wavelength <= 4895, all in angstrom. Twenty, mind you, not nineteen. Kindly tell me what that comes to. 1.113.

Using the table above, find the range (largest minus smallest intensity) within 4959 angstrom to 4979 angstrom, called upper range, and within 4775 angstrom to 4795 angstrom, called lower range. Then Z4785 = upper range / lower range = 0.55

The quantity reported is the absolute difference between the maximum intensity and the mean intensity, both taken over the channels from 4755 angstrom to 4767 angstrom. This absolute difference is 0.23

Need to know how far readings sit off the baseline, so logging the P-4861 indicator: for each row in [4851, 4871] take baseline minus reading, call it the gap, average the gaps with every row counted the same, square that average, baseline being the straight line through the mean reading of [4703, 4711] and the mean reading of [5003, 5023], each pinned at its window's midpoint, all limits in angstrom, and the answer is 3.79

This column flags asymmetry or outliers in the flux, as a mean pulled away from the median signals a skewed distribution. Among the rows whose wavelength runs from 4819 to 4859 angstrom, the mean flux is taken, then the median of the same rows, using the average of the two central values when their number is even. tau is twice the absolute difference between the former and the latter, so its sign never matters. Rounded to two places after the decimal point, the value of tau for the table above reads 0.20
